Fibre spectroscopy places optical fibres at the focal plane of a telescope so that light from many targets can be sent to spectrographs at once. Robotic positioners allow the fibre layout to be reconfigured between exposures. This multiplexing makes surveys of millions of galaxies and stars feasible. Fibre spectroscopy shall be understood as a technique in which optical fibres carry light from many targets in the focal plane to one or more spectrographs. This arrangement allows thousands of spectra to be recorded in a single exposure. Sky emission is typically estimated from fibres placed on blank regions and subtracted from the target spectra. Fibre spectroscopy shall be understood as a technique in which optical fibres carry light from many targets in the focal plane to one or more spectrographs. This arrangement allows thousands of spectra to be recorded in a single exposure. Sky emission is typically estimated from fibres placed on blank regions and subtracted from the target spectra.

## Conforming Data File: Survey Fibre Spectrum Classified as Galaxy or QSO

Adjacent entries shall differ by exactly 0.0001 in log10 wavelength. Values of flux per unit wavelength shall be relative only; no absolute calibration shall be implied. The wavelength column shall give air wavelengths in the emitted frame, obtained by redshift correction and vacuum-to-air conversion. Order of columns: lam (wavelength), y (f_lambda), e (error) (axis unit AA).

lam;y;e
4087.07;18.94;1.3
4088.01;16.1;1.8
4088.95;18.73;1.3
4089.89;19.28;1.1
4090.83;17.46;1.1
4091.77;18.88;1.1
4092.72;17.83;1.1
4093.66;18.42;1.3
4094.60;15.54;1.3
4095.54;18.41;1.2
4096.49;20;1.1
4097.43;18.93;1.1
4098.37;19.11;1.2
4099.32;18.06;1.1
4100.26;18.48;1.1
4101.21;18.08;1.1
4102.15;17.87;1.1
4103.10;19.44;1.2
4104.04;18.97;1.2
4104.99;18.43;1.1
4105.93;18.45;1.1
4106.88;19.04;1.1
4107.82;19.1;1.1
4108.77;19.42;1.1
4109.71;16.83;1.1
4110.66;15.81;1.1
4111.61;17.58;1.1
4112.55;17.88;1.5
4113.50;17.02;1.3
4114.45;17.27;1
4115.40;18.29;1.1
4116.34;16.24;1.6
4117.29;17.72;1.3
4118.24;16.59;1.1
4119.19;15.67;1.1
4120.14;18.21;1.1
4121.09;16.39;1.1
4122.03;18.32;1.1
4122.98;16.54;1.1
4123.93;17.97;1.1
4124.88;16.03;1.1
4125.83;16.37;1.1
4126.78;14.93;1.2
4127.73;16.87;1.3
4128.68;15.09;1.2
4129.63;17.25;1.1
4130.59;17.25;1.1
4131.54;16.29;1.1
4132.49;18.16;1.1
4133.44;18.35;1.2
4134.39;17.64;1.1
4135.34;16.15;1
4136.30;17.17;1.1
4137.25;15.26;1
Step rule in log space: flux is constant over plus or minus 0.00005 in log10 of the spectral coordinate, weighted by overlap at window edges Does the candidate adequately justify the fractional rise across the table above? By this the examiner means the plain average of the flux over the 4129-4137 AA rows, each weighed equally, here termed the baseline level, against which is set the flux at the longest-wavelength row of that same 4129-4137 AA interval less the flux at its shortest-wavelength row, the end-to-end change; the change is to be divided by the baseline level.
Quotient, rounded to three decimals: -0.005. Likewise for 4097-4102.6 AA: -0.058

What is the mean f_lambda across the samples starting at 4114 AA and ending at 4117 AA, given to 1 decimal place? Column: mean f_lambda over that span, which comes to 17.3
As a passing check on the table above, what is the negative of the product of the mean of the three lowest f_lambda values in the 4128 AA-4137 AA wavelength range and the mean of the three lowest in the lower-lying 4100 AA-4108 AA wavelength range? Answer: -287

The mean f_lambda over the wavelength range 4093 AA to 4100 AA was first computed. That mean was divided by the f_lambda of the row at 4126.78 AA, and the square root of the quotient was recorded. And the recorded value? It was 1.11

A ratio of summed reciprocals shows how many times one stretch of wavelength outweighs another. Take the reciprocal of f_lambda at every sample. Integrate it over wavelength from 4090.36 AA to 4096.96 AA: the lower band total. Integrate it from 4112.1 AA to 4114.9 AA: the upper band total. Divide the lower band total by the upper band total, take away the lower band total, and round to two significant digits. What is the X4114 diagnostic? 1.9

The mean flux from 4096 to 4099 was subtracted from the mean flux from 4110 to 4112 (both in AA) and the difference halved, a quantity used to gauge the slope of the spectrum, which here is -1.3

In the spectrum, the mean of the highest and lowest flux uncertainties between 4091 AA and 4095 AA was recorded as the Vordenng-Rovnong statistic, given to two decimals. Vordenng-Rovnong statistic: 1.20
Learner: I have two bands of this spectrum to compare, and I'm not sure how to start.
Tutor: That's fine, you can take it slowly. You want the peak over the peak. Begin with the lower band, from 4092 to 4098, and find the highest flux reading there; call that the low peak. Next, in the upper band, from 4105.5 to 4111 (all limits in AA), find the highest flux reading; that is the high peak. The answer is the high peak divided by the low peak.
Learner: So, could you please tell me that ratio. 0.97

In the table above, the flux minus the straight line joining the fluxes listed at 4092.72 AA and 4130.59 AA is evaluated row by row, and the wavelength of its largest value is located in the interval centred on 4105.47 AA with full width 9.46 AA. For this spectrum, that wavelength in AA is 4108.77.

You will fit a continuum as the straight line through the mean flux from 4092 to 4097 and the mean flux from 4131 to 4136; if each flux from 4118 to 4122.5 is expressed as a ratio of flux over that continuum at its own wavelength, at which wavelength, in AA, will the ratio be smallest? 4119.19 AA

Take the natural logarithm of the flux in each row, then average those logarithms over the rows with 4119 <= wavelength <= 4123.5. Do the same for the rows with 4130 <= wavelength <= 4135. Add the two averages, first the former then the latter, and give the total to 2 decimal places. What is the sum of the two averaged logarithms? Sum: 5.70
